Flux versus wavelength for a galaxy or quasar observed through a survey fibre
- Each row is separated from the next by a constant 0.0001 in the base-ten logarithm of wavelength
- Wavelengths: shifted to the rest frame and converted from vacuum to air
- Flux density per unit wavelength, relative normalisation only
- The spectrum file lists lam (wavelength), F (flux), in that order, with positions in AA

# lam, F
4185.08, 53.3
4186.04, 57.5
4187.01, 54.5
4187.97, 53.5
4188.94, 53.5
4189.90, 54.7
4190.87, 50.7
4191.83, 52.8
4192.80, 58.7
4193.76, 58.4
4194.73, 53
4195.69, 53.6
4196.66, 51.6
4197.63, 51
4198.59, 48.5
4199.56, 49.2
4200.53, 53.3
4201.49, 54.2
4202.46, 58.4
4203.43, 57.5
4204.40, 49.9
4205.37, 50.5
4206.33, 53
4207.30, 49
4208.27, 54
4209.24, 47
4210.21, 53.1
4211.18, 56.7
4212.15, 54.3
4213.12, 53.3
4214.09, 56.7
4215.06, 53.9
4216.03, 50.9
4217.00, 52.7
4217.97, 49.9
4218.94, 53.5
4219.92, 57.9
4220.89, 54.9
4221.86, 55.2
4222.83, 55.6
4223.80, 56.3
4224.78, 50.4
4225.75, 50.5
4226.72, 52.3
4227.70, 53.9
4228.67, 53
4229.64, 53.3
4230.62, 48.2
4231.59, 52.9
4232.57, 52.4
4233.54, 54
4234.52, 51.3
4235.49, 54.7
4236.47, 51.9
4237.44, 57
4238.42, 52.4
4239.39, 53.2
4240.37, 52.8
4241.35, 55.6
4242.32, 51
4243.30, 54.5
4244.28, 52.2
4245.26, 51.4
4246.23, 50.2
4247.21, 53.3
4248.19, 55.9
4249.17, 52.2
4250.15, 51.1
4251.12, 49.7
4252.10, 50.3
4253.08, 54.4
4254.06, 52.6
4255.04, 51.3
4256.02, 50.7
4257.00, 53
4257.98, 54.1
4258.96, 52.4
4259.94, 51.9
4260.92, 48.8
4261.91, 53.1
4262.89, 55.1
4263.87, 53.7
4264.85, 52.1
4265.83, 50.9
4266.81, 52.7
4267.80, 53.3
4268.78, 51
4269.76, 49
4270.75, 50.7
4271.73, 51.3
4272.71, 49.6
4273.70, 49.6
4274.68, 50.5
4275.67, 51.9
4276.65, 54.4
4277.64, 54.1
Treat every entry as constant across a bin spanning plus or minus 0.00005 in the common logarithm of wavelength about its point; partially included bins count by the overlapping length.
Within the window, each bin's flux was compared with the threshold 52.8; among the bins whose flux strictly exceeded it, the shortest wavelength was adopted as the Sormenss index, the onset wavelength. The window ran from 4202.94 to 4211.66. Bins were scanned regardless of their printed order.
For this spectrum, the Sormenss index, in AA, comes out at 4203.43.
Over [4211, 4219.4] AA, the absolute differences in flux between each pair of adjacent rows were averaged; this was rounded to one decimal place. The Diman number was 2.6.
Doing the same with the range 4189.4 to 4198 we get 2.6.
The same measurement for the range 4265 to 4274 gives 1.3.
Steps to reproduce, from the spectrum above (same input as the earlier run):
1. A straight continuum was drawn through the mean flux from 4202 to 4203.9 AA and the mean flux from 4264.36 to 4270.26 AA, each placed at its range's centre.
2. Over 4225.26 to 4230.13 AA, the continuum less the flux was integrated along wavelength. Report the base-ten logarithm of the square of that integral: 2.3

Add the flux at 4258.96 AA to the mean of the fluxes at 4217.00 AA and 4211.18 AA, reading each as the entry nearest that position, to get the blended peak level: 107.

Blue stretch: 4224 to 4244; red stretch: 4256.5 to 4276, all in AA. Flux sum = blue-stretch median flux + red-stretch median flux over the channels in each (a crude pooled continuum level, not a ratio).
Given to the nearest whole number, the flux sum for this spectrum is 105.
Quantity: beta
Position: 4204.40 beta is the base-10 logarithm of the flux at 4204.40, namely 1.70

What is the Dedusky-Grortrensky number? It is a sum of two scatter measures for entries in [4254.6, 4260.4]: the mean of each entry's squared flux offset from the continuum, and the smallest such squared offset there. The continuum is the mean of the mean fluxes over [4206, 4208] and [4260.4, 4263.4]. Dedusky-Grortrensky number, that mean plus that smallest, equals 1.6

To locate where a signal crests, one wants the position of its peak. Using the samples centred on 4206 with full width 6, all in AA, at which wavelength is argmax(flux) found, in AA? 4203.43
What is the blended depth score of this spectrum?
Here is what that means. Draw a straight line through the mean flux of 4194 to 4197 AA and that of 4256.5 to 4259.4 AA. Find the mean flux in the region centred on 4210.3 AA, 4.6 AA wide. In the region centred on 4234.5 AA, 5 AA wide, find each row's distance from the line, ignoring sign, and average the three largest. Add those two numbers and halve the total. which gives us 27.3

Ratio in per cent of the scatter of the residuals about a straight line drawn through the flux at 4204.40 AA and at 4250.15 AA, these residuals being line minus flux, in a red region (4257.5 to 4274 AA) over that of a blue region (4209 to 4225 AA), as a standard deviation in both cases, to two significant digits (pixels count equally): 68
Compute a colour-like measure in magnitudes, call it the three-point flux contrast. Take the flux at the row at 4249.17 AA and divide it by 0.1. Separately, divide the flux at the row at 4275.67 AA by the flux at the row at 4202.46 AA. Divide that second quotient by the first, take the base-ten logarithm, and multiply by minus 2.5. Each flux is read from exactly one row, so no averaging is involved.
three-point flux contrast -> 6.92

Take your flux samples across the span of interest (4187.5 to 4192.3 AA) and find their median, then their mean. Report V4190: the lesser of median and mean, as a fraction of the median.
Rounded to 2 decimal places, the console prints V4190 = 0.99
